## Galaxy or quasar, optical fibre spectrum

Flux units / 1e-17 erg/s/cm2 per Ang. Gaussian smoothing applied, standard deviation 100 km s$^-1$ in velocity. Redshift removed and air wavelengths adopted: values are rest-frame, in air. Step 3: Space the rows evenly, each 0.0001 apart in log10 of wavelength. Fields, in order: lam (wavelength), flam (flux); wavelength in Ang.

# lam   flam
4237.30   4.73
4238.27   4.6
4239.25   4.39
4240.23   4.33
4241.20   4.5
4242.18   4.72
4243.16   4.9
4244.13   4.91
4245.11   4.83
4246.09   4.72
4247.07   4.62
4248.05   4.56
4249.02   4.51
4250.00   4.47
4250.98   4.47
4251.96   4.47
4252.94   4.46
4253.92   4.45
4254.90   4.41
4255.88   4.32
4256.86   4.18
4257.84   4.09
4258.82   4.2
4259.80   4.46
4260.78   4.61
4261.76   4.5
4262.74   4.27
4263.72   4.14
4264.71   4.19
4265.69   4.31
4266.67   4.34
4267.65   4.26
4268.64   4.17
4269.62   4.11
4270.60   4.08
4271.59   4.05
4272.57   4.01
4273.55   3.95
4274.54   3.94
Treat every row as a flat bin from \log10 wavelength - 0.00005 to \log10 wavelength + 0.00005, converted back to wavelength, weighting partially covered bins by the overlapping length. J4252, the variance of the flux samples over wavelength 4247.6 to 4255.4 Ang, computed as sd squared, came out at 0.002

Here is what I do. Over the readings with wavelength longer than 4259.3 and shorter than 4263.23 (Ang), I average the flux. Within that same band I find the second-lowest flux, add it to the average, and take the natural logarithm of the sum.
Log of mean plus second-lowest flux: 2.19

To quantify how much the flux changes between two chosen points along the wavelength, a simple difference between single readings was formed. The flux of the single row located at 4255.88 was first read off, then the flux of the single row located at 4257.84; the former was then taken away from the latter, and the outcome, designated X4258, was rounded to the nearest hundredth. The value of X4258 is -0.23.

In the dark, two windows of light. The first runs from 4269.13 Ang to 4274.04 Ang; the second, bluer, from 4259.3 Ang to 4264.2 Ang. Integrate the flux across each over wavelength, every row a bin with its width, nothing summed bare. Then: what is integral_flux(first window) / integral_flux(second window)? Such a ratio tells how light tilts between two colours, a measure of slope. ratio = 0.92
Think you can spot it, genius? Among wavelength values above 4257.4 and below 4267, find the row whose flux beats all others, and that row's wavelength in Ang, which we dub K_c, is 4260.78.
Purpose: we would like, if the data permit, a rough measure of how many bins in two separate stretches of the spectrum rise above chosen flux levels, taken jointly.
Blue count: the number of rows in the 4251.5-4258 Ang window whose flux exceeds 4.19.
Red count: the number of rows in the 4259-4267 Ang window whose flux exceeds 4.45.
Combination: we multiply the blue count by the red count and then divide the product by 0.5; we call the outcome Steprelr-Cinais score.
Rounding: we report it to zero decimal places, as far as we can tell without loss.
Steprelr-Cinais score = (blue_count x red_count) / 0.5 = 30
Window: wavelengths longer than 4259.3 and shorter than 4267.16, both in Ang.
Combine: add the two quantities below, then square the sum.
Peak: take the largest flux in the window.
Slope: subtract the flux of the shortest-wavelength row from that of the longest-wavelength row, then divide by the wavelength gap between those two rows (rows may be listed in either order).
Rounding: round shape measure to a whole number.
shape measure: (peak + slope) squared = 21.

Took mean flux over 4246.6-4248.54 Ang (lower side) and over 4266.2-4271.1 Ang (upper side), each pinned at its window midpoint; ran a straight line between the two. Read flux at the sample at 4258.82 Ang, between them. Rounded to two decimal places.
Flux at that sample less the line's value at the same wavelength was -0.18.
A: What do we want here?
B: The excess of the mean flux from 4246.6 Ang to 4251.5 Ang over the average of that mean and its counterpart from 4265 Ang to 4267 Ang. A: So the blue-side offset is 0.10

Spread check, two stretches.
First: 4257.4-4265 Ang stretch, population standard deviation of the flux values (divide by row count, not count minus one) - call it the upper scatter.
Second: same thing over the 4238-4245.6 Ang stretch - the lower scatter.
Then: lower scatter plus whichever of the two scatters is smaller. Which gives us 0.391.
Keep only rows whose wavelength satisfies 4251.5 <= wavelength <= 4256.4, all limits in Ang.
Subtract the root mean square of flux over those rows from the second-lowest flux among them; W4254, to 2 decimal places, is -0.01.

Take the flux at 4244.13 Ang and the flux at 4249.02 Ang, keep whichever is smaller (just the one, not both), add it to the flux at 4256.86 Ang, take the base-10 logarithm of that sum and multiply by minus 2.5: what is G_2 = -2.35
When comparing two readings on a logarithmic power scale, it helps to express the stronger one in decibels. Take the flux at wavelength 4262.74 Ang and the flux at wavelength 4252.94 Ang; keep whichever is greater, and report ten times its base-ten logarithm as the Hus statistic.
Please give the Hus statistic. 6.49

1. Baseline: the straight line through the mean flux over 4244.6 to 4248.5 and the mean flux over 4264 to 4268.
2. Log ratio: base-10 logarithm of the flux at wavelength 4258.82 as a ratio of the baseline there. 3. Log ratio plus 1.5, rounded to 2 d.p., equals 1.48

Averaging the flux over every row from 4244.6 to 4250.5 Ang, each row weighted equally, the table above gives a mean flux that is 4.62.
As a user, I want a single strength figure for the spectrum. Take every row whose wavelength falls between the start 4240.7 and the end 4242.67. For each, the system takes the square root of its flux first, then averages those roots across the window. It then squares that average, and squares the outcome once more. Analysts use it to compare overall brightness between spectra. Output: 21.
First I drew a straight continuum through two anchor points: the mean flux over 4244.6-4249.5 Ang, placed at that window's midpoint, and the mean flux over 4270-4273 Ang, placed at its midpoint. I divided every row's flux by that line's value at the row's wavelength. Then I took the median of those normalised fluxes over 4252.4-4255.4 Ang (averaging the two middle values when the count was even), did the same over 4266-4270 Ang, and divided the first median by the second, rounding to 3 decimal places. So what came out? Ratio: 0.971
